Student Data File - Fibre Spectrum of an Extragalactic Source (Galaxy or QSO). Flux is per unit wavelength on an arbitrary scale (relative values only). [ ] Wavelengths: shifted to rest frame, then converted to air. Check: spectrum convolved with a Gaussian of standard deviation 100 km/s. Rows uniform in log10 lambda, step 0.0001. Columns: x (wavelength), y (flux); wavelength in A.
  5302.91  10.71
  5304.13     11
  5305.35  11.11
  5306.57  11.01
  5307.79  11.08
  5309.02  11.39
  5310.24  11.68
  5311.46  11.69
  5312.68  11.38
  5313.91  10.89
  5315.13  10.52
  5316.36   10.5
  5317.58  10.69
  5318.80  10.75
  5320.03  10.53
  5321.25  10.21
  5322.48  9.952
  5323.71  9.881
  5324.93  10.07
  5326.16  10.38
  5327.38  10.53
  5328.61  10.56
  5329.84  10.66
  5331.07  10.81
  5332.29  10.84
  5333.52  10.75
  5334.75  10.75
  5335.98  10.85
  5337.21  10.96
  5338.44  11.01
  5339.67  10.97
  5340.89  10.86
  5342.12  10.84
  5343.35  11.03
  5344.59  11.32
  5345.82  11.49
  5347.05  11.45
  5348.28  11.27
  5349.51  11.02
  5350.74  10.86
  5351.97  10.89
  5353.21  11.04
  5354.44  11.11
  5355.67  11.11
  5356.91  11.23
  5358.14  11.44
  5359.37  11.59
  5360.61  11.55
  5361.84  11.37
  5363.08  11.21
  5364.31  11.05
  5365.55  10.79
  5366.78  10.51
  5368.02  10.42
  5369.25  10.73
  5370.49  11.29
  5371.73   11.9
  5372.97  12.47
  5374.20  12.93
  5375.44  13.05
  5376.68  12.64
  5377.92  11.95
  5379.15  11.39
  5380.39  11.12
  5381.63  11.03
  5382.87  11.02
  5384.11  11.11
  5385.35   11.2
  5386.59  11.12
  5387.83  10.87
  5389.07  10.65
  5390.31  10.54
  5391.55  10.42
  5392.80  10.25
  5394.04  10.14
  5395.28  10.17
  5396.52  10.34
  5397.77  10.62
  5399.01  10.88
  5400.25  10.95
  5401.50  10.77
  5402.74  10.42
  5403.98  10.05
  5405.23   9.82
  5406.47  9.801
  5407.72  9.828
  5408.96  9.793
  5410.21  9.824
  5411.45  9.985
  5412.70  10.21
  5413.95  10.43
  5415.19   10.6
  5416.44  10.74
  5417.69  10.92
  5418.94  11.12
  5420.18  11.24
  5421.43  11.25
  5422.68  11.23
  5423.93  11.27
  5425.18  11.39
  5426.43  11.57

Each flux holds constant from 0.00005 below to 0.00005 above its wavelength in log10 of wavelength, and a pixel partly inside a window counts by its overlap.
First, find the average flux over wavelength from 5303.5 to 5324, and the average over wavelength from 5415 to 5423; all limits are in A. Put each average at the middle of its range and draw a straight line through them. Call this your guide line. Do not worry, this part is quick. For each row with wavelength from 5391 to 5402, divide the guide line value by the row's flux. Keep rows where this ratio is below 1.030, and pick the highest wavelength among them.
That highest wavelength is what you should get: 5401.50 A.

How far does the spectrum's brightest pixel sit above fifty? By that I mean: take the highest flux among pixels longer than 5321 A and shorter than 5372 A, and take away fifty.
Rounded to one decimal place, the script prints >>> -38.1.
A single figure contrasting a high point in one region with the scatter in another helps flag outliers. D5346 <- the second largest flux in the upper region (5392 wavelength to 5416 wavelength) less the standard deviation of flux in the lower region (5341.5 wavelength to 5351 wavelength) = 10.6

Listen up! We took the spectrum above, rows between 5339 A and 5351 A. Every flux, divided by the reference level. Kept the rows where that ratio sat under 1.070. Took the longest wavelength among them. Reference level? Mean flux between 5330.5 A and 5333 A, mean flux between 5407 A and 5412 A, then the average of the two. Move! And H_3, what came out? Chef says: 5350.74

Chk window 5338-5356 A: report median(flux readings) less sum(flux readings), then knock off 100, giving -255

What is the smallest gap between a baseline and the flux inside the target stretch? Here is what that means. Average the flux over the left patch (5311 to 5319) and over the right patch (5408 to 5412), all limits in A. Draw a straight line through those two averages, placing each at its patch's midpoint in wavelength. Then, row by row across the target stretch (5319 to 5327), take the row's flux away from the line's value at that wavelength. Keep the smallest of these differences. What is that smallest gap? 0.33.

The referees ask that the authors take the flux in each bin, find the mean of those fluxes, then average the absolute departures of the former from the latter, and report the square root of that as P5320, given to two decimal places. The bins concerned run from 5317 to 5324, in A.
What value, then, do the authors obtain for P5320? 0.57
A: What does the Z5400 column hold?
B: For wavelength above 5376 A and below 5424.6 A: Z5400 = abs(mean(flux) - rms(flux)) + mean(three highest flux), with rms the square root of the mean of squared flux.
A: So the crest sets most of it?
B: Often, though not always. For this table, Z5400 12.0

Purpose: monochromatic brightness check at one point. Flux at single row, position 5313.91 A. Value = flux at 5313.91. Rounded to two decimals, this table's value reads 10.89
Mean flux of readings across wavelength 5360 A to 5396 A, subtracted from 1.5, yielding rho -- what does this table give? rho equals -9.70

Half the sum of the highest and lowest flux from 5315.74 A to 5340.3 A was 10.4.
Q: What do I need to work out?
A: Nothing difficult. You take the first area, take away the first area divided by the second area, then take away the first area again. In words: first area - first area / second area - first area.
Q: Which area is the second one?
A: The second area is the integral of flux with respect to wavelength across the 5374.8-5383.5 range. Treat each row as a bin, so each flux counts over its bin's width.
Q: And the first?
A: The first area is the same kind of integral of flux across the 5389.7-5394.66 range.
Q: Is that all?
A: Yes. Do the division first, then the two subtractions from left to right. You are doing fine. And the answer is -0.50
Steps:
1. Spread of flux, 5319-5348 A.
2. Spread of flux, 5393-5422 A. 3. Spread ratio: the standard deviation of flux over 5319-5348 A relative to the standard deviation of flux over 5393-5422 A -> 0.9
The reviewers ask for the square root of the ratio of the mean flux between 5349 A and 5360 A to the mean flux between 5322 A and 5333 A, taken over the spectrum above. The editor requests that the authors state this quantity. 1.03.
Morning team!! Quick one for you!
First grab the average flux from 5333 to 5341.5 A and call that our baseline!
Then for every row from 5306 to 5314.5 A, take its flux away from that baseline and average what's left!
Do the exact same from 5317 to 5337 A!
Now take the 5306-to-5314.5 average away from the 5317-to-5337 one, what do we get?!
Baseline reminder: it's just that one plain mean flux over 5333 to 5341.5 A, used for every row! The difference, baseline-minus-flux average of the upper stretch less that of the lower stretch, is 0.8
